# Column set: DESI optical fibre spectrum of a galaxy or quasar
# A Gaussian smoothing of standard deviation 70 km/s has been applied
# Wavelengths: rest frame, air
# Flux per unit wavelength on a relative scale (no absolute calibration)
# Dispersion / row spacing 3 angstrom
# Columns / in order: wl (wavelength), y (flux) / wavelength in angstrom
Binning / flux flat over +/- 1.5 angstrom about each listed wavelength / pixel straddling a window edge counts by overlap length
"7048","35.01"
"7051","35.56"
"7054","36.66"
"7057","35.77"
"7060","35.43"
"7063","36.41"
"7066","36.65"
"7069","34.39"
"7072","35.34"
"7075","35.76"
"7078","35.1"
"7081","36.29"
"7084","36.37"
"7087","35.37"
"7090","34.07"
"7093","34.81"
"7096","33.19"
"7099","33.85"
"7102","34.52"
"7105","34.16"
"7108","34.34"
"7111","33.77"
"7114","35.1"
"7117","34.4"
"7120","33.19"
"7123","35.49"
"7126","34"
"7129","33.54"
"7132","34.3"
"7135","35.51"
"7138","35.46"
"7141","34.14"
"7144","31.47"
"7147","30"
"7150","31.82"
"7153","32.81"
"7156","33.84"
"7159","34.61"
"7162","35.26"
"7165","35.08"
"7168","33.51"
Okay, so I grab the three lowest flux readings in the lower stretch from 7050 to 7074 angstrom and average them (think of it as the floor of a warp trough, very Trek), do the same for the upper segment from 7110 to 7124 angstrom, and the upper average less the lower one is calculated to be -1.3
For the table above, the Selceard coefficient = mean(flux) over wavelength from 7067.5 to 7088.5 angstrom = 35.5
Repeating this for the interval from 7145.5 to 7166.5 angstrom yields 33.3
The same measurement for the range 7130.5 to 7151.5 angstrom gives 33.2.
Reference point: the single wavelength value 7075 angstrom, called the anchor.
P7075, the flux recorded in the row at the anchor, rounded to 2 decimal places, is 35.76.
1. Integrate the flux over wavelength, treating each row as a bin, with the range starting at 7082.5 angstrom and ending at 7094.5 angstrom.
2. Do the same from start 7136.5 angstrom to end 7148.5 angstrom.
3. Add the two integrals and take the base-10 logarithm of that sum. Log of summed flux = 2.911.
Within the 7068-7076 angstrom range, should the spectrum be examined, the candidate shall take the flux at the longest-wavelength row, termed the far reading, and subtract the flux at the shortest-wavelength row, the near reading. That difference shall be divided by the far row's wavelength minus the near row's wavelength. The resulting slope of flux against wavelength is 0.23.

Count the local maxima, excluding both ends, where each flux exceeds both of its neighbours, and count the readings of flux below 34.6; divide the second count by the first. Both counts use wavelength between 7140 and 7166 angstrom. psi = 6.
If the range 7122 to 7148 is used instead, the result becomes 6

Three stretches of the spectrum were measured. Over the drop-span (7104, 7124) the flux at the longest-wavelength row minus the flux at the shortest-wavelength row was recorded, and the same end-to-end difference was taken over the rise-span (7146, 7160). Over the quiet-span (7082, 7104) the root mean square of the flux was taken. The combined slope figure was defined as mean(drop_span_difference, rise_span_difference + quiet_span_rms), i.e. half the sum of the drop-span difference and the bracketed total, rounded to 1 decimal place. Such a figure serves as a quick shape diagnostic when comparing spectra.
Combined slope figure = 20.3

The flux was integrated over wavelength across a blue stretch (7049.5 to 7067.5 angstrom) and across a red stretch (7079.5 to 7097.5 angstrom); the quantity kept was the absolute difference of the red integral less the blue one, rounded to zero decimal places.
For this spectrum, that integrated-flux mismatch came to 19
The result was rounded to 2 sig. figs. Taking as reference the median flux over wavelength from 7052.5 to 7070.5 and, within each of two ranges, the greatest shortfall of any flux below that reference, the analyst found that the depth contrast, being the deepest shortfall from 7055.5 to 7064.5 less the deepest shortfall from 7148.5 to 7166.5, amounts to -3.6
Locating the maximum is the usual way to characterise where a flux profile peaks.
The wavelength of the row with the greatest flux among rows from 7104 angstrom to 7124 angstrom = 7123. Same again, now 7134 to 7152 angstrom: 7135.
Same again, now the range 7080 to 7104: 7084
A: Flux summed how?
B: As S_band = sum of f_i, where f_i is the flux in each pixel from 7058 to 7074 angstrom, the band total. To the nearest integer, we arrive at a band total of 178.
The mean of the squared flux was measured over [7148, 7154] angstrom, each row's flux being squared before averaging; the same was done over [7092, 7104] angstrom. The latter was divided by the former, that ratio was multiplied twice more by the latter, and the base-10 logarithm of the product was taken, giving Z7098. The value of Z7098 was 6.18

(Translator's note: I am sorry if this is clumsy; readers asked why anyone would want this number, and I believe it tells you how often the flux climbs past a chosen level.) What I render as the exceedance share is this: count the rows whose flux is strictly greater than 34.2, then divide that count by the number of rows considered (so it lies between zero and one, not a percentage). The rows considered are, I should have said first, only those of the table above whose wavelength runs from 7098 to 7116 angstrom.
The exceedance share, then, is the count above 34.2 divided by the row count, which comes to 0.50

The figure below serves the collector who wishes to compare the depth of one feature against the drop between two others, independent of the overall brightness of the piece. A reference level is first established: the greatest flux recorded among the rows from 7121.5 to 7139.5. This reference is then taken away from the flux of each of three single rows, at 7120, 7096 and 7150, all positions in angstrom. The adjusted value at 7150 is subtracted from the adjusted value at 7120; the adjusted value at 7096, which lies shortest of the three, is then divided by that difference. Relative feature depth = -1.7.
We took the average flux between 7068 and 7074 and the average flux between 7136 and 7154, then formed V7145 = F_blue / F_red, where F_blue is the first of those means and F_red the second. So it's 1.07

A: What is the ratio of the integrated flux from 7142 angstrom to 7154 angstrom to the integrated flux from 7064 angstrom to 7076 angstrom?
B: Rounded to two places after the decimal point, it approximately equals 0.89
